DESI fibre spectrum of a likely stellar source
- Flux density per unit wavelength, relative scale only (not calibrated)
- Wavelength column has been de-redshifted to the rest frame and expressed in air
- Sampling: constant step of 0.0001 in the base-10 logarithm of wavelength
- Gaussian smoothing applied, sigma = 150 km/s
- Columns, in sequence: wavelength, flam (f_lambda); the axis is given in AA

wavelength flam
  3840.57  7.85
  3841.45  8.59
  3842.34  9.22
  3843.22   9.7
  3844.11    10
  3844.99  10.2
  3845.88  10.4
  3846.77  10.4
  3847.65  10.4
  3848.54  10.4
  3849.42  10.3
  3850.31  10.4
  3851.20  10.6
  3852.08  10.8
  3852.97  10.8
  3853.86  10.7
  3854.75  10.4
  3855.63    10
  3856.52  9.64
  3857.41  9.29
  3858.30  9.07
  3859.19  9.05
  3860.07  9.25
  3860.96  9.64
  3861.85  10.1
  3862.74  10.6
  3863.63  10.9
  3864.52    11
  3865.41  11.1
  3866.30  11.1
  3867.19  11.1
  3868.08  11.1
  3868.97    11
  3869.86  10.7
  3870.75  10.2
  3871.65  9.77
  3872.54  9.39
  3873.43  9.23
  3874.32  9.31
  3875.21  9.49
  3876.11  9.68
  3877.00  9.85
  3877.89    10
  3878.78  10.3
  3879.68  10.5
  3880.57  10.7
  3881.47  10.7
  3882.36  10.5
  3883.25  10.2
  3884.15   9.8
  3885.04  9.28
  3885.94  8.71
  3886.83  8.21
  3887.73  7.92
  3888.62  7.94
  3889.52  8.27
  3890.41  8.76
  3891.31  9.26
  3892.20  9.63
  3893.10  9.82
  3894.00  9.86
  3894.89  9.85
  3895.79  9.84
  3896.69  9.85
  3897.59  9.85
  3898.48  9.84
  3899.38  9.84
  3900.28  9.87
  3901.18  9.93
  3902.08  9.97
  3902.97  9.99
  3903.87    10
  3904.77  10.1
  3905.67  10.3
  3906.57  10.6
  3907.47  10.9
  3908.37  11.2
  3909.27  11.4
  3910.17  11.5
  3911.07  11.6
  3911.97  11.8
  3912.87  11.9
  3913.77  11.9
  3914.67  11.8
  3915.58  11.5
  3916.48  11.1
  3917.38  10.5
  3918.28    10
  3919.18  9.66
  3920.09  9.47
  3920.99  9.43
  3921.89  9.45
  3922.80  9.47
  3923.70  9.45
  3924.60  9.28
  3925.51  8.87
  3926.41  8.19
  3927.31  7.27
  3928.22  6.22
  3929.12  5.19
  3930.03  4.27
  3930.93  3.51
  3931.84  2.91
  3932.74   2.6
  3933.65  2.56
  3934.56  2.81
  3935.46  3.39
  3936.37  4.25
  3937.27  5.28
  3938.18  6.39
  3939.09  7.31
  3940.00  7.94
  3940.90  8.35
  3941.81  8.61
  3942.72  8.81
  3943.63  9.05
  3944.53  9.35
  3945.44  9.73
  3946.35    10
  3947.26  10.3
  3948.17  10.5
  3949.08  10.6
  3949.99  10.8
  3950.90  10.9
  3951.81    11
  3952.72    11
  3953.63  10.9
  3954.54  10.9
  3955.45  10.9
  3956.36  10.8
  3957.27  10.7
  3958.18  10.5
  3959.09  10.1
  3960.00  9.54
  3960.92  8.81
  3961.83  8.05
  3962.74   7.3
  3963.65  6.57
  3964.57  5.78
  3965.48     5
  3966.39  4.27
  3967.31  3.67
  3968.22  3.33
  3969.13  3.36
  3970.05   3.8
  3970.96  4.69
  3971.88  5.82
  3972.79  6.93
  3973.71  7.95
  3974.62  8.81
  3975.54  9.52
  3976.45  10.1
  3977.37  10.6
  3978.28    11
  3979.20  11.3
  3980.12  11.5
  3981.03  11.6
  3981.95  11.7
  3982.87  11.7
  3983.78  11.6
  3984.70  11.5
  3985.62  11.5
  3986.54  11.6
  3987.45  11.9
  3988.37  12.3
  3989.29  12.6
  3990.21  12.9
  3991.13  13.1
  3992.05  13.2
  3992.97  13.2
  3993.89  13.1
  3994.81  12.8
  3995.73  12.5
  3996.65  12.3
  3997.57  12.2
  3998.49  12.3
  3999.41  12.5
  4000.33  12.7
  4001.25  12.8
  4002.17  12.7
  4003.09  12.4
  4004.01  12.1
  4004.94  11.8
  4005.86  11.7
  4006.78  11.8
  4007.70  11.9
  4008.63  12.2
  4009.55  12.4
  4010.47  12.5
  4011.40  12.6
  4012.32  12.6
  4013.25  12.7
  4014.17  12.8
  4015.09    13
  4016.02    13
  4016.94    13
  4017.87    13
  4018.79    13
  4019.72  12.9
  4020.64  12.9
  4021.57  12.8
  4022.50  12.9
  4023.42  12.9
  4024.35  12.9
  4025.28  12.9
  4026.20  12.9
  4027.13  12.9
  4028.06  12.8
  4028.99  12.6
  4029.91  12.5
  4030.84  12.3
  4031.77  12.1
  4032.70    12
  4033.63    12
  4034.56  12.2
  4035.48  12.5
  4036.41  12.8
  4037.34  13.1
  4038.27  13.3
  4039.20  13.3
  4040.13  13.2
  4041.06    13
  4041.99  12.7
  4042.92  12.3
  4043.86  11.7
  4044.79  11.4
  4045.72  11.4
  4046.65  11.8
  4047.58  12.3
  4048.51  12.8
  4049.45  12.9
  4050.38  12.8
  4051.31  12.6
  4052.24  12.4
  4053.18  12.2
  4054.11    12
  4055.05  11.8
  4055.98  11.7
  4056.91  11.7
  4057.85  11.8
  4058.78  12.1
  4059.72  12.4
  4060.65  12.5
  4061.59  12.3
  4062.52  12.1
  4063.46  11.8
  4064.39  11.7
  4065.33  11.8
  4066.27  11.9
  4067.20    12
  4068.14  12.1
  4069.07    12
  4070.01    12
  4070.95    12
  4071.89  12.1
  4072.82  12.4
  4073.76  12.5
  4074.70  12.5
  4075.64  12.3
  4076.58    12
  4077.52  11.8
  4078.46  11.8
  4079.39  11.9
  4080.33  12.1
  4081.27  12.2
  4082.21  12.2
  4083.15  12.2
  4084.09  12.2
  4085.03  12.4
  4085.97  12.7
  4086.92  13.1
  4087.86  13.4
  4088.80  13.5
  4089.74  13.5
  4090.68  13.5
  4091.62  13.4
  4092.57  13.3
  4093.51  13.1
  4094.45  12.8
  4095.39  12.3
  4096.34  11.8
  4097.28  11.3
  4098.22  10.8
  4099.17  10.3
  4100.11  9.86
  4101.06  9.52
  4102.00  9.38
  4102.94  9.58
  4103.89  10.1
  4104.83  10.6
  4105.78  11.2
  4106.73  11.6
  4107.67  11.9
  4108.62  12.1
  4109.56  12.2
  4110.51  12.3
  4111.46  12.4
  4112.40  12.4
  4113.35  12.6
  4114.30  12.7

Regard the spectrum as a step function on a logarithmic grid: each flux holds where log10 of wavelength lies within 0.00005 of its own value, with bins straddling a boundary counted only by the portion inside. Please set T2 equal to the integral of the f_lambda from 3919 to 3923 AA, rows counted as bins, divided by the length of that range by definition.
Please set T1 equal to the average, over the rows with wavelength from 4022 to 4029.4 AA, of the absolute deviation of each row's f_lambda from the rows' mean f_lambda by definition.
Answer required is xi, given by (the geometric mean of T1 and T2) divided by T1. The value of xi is 11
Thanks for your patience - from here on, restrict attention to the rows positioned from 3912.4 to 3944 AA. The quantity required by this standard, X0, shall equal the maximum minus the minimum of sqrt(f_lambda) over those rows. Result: 1.8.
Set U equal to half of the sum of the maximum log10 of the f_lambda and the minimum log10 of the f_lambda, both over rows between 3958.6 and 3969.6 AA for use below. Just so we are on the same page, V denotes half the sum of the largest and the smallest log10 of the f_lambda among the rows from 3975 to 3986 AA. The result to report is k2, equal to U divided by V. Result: 0.75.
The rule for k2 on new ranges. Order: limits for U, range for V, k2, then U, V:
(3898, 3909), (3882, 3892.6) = 1.06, 1.02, 0.96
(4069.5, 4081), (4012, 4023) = 0.98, 1.08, 1.11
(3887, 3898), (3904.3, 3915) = 0.91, 0.95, 1.04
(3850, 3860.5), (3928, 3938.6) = 1.64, 1.00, 0.61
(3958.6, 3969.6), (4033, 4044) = 0.70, 0.76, 1.10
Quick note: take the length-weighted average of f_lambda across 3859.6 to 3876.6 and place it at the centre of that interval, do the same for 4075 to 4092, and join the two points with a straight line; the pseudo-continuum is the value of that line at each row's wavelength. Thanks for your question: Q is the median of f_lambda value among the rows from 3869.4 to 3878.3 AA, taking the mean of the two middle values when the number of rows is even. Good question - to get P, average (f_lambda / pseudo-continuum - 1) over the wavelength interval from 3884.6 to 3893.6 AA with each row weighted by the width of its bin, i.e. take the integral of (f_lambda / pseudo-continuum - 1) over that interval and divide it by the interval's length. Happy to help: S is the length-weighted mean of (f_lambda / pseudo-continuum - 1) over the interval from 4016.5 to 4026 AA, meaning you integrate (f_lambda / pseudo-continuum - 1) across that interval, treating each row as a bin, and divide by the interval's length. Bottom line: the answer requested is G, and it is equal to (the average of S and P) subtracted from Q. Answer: 9.8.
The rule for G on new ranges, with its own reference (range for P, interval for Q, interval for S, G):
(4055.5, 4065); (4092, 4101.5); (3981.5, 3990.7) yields 11.5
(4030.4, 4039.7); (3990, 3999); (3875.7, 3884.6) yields 12.8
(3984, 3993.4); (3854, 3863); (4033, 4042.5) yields 9.6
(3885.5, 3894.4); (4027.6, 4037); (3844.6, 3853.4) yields 12.5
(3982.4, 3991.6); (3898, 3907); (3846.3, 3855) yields 9.9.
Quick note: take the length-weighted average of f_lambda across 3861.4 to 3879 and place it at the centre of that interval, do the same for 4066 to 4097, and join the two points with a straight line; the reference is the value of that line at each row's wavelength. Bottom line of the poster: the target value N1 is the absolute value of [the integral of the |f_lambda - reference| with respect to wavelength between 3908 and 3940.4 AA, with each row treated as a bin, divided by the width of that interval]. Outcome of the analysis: 3.23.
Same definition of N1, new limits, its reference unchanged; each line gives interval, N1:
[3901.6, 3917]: 0.68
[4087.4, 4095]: 0.76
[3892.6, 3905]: 0.69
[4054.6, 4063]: 0.28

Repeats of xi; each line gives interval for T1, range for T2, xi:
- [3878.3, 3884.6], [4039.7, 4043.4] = 7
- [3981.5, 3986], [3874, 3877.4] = 11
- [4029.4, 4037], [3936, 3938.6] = 5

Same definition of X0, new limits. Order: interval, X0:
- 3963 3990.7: 1.8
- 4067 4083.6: 0.1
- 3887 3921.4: 0.6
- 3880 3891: 0.5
